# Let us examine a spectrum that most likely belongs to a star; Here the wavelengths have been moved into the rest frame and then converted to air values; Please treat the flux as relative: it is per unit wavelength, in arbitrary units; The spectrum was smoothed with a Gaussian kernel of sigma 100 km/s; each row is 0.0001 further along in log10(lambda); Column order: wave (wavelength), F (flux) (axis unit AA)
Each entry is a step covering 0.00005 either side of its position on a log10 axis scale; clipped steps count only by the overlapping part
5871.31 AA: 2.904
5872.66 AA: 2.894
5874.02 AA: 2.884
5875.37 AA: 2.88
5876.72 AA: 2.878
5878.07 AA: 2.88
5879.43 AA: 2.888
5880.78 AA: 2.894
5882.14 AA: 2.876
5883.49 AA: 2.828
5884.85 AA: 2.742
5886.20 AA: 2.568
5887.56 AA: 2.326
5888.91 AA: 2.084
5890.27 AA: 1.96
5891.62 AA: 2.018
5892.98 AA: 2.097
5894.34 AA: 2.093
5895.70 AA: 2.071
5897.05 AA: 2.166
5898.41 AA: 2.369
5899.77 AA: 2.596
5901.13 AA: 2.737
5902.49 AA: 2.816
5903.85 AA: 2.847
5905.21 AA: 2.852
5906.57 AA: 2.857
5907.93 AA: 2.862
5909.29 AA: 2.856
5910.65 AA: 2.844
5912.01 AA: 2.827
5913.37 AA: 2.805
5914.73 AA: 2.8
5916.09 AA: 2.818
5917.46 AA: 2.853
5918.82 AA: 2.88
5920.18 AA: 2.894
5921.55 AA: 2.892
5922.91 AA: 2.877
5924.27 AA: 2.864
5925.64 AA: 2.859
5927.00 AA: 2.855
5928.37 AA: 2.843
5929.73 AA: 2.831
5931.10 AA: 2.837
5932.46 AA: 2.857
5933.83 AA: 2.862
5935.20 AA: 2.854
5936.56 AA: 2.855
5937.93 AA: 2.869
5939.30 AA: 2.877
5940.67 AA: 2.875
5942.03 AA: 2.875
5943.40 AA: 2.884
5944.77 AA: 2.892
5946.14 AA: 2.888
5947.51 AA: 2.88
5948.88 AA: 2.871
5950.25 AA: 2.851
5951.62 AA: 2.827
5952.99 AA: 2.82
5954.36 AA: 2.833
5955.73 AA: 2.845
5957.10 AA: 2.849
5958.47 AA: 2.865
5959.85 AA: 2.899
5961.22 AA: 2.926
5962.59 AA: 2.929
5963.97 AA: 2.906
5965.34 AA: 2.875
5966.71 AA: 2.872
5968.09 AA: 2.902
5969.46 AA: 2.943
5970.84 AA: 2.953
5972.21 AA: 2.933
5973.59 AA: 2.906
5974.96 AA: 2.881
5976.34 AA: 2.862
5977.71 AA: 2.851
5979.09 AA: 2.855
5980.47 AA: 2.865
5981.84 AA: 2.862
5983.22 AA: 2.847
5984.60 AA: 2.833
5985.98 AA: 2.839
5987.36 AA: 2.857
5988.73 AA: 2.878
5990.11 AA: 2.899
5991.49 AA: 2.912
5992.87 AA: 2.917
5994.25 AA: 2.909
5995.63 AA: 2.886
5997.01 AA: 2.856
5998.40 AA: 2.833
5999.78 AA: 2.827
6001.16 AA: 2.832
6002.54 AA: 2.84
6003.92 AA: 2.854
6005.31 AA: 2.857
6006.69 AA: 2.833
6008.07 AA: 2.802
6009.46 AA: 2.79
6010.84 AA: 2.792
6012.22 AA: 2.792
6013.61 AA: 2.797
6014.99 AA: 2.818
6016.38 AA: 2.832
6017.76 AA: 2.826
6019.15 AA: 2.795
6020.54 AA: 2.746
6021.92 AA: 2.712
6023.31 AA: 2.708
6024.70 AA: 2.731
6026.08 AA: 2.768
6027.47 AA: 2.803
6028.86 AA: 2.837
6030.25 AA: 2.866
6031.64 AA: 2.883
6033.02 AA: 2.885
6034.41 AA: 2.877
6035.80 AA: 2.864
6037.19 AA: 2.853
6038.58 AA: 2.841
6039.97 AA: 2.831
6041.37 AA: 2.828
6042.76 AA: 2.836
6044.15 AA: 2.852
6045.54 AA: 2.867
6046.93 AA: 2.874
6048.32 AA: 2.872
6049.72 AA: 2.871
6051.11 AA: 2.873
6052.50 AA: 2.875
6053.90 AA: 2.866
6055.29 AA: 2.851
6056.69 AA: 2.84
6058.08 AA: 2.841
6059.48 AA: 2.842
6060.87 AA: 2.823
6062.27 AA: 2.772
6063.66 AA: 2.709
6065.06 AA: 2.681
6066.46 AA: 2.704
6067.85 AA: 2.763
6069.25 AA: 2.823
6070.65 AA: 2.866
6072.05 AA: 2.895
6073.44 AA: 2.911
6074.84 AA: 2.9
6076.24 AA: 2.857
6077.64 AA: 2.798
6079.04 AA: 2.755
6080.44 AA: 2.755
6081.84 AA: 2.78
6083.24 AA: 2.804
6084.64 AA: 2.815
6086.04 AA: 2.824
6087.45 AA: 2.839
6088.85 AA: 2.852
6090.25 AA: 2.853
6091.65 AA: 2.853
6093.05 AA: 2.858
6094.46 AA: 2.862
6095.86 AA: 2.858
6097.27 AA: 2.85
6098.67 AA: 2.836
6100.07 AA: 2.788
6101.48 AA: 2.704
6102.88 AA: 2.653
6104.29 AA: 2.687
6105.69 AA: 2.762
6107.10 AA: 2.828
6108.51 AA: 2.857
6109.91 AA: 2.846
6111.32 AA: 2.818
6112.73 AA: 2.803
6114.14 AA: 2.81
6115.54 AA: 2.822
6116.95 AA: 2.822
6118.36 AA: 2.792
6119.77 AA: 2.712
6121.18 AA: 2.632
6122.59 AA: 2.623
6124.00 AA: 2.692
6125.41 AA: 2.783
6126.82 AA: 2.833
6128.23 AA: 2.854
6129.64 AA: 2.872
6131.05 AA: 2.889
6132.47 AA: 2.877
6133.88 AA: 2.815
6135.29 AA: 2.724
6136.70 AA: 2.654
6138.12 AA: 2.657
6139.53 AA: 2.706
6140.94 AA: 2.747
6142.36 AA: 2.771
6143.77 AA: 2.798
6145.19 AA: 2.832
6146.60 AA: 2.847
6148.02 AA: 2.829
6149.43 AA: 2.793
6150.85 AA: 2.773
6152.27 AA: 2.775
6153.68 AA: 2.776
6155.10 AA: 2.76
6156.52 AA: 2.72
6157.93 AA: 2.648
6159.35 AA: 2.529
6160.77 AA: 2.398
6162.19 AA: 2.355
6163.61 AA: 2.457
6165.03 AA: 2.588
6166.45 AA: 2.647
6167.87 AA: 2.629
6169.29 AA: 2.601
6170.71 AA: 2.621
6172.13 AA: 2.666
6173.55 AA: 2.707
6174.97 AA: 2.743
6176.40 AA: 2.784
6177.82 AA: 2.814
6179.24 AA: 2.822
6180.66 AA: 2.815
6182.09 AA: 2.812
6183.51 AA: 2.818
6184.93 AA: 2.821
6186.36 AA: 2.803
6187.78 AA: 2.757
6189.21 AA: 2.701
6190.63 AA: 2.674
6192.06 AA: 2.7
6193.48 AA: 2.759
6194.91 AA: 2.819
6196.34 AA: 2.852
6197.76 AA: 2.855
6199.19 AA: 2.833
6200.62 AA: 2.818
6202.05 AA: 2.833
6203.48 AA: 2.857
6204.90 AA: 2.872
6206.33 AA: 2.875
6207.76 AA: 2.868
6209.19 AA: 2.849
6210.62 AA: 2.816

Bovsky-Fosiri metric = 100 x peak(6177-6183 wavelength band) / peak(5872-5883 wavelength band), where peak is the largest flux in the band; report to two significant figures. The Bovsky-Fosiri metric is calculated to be 98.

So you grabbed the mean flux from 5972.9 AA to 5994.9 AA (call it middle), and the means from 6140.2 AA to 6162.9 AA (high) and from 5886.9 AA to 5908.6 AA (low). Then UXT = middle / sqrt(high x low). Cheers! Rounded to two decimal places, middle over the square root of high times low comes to 1.12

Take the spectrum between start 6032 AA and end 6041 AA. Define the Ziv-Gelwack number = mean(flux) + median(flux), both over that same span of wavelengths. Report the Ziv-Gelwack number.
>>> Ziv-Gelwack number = 5.72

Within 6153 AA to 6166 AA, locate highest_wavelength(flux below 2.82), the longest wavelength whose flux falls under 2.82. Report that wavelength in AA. 6165.03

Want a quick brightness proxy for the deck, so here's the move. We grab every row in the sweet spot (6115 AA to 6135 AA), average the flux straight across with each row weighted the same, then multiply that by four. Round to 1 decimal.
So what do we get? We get 11.1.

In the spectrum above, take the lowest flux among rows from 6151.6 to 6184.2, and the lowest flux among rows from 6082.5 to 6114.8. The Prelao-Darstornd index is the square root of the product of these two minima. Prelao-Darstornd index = 2.50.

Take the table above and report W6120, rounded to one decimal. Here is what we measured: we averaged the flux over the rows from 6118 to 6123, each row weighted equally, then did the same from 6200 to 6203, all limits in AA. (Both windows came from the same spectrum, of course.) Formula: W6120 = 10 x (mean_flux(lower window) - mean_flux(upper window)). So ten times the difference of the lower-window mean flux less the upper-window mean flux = -1.4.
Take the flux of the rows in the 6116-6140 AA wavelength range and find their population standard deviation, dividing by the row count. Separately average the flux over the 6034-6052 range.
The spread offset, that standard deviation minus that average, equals -2.77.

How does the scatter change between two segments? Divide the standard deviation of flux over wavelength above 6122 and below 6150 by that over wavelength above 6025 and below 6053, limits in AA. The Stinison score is 2.7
